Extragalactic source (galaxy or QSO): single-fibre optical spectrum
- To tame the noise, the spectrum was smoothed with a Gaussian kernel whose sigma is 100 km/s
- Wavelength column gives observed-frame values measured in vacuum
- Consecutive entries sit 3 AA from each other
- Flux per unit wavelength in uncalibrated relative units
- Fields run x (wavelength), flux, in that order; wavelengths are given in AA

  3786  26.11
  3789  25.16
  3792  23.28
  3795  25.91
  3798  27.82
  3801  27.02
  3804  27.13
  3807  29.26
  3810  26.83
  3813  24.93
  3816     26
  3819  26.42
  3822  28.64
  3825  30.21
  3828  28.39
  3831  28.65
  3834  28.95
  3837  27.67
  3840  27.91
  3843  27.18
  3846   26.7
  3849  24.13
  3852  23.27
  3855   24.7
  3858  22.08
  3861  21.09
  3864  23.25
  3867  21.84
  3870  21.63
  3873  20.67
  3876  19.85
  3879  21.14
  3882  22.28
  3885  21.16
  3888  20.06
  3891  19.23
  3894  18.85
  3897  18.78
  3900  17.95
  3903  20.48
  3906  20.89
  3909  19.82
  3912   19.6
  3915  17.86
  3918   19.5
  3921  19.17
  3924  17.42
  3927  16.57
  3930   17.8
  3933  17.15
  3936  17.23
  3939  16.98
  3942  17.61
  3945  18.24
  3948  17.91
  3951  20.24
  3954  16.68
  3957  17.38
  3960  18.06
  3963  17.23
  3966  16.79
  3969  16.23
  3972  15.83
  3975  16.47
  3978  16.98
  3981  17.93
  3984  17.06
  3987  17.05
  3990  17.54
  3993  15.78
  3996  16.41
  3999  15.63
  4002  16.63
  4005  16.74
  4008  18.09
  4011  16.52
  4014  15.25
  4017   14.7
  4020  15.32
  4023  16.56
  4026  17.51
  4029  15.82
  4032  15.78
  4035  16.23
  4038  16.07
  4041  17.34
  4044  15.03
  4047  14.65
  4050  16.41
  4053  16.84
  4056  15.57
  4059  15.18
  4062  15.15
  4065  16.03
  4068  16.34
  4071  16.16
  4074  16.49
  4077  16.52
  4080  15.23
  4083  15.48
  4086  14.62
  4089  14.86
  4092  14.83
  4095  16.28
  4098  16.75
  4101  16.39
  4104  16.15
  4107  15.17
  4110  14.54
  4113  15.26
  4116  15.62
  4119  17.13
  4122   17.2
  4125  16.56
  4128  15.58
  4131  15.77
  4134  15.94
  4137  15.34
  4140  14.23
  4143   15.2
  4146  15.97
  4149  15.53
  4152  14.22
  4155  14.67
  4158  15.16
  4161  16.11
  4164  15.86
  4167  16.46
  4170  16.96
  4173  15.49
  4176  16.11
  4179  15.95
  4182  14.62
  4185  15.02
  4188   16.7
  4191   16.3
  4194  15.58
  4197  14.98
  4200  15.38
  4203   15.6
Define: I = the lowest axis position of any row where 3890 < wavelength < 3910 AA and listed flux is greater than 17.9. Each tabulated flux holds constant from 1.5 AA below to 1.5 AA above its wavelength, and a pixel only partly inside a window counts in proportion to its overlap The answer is 3891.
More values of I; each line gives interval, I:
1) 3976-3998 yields 3981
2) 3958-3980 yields 3960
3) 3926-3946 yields 3945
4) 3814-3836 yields 3816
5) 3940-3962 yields 3945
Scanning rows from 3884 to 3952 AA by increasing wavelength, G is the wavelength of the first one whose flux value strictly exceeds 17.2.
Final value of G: 3885 AA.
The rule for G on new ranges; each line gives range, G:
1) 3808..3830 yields 3810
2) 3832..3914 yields 3834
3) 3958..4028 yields 3960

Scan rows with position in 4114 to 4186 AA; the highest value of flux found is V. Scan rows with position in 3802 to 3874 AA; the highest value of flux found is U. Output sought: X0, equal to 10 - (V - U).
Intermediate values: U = 30.21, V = 17.2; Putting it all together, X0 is 23.0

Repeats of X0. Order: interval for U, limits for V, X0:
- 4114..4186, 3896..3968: 6.3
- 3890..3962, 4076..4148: 13.7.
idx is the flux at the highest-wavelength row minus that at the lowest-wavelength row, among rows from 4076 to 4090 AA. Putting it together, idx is -1.7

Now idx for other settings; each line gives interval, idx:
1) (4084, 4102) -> 1.8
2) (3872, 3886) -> 0.5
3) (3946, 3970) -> -1.7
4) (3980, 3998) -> -1.5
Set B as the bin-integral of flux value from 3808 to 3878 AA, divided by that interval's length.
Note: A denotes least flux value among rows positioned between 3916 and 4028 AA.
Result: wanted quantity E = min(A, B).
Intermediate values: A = 14.7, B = 25.3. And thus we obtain 14.7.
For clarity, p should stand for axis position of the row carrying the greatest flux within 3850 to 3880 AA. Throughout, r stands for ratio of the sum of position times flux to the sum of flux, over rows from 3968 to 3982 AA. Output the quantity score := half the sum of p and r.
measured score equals 3915.1 AA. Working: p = 3855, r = 3975.2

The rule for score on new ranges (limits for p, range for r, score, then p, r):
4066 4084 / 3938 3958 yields 4012.5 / 4077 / 3948.0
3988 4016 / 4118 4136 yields 4067.2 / 4008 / 4126.3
